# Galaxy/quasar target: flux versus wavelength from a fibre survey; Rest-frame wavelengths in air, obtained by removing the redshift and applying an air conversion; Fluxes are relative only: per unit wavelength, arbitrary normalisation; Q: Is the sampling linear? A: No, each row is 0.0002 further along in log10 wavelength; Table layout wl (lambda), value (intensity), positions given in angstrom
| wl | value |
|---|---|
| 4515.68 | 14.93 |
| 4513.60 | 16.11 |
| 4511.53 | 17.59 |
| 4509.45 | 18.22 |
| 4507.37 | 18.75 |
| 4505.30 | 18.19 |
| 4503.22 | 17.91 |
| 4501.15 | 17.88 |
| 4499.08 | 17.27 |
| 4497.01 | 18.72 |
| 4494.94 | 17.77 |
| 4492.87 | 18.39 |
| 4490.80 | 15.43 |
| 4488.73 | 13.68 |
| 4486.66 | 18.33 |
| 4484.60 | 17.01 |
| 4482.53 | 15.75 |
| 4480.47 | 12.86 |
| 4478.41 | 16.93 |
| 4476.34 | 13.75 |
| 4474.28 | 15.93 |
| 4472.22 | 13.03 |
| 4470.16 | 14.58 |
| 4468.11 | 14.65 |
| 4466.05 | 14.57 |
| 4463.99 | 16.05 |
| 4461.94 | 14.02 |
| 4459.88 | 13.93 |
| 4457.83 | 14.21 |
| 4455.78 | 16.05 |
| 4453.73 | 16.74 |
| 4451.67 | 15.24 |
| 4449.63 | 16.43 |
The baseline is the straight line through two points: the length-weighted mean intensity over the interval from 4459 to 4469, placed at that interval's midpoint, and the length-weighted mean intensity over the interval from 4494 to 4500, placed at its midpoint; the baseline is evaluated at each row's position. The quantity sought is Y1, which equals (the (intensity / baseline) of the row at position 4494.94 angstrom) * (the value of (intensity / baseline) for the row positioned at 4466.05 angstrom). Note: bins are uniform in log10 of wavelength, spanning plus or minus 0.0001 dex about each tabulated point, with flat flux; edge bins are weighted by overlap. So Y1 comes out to 0.98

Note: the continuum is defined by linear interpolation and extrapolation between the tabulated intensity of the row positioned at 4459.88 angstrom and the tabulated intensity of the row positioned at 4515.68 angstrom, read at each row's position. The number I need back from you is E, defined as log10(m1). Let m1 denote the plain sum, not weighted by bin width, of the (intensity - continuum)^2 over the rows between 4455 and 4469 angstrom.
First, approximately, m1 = 10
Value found 1.0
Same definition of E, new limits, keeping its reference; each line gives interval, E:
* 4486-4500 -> 1.8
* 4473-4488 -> 1.6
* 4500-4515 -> 1.8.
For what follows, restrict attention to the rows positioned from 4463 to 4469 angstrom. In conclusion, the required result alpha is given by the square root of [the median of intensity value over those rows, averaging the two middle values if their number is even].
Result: 3.83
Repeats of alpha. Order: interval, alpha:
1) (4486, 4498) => 4.25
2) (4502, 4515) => 4.25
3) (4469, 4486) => 3.89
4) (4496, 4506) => 4.23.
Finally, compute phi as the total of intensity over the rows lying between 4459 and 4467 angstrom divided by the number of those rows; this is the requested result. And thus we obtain 14.6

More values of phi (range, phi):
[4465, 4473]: 14.2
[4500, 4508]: 18.2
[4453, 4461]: 15.2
